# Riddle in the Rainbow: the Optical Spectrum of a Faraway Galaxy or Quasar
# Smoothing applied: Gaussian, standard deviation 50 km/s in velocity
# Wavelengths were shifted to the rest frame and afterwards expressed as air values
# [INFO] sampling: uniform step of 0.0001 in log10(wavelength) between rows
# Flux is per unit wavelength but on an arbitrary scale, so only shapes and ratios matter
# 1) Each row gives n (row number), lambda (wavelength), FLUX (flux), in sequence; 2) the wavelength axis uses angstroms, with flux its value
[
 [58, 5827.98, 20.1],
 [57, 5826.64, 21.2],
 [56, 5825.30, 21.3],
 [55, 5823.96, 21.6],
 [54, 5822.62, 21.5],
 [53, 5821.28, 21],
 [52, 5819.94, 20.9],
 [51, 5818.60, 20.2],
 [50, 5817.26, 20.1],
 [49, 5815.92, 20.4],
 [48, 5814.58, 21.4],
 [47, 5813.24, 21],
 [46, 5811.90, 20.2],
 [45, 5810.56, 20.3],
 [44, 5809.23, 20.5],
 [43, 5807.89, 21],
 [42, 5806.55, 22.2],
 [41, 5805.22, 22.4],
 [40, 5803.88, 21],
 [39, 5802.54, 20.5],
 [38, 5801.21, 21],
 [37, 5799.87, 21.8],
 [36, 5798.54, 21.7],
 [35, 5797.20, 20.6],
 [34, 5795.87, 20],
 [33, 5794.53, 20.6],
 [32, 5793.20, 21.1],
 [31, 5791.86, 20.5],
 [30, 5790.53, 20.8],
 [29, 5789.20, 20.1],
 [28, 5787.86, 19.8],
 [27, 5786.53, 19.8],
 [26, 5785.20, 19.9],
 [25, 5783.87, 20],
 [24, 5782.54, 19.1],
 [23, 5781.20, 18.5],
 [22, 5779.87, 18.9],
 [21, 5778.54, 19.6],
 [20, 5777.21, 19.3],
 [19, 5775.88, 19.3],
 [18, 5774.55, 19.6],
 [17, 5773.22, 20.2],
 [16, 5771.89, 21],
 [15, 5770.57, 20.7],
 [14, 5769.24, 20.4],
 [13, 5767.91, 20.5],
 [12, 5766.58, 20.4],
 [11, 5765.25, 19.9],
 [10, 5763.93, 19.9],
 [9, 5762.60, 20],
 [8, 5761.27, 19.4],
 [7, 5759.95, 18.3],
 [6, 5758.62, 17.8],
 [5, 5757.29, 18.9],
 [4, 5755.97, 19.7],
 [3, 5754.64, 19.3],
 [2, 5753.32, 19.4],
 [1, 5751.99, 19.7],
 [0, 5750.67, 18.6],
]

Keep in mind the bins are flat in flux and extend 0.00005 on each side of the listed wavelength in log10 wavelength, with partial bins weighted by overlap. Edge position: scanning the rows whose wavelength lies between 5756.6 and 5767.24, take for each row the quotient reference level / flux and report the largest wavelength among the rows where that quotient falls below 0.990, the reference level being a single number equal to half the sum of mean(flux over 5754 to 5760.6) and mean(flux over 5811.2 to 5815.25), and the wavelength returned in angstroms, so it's 5766.58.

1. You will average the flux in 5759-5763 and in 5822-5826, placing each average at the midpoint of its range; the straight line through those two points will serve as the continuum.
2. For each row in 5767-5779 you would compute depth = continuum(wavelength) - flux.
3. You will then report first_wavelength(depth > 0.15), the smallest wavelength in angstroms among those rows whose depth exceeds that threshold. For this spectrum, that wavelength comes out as 5775.88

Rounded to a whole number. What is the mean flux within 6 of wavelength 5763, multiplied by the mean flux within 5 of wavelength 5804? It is 417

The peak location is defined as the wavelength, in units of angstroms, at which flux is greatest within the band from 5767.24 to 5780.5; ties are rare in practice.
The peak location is 5771.89 angstroms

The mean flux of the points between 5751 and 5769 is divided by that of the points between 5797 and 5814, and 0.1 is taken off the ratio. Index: 0.823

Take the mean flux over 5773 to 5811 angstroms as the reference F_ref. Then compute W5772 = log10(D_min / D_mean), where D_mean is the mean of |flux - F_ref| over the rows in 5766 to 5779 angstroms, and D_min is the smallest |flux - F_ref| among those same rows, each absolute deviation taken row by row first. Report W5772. -1.0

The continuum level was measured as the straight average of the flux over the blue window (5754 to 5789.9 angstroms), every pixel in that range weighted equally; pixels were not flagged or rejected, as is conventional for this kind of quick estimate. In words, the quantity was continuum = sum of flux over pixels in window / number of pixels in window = 19.6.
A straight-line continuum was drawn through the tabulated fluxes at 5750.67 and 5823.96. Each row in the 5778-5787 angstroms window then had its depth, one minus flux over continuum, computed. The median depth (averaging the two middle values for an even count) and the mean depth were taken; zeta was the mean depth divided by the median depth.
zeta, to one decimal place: 1.9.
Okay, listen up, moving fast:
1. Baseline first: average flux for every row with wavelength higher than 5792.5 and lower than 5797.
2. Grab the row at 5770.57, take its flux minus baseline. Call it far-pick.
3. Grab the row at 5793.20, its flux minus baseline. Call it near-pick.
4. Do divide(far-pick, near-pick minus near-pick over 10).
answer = 0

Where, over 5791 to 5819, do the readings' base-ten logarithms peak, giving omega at 5805.22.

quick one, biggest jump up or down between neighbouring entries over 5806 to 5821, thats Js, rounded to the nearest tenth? 1.2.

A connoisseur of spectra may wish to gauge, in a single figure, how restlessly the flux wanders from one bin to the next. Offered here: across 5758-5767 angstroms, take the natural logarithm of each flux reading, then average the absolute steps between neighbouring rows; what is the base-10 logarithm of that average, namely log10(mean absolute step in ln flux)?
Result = -1.61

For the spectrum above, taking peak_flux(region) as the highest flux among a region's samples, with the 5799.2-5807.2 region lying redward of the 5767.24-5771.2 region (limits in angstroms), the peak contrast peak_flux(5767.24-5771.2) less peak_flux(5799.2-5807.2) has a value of -1.7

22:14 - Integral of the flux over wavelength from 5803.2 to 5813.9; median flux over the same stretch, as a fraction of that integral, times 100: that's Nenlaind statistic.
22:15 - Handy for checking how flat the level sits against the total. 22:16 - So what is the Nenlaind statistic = 9.31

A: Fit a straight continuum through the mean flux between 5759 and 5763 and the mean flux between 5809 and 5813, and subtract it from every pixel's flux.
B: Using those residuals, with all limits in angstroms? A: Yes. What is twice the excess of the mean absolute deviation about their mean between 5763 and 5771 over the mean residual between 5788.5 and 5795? -1.0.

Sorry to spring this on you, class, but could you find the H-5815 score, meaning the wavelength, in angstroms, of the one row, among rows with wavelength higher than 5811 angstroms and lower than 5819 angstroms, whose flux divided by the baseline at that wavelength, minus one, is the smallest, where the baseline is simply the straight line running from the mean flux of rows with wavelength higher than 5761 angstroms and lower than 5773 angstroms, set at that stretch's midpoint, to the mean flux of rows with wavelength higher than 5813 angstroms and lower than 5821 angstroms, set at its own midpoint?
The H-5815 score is 5817.26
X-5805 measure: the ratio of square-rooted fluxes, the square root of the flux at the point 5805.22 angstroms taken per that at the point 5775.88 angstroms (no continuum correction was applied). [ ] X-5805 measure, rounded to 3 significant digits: 1.08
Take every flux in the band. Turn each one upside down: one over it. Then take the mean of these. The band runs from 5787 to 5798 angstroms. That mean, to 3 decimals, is 0.049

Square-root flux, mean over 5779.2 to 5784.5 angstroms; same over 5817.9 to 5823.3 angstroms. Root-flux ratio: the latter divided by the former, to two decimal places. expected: 1.05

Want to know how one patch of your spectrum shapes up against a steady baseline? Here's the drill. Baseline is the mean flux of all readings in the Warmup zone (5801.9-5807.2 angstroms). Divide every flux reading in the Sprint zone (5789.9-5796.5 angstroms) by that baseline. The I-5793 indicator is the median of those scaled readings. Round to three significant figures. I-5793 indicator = 0.957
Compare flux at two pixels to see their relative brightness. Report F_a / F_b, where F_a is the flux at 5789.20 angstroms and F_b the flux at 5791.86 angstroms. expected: 0.98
